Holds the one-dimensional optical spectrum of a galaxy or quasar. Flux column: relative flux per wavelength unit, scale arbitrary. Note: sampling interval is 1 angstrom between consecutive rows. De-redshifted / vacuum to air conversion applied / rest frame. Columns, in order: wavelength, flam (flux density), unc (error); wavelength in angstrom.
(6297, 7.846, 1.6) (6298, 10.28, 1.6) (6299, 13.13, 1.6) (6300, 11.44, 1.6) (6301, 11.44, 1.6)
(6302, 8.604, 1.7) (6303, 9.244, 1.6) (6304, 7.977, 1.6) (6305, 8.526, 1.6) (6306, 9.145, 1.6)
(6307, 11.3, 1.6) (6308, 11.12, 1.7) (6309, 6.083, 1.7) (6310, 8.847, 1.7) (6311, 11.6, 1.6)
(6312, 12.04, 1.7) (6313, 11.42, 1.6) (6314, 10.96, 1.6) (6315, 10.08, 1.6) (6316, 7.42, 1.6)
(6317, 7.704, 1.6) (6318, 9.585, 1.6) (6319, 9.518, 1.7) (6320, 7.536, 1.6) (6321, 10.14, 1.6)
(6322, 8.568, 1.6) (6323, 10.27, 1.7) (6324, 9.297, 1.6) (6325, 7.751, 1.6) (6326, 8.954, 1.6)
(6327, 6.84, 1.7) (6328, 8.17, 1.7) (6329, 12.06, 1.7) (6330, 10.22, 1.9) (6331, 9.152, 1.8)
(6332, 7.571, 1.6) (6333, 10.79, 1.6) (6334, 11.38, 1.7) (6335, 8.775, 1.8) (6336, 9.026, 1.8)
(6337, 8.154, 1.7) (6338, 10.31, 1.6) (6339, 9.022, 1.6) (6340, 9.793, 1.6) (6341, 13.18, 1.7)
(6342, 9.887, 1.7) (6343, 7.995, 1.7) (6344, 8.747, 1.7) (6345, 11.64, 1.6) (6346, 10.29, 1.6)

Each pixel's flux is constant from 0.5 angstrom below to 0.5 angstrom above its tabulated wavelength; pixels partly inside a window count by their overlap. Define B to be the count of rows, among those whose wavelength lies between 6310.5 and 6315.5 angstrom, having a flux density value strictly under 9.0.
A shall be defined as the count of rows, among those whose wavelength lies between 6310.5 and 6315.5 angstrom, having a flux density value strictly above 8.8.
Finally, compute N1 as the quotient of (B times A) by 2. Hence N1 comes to 0.0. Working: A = 5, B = 0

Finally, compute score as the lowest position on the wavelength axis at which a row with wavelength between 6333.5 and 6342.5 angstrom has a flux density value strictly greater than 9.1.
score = 6334 angstrom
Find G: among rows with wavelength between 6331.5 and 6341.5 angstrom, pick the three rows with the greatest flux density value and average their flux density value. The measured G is 11.8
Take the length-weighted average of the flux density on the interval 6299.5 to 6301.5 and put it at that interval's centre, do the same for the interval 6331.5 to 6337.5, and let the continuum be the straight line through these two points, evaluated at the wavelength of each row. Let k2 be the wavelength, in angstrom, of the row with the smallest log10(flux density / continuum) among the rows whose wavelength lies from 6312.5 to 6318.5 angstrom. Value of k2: 6316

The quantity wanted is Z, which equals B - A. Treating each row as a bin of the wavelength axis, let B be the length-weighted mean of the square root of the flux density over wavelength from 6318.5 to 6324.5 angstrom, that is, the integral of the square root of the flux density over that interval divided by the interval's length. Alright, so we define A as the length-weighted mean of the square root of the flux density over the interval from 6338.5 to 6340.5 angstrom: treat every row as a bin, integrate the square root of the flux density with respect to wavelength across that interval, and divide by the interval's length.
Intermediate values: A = 3.07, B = 3.03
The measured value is -0.03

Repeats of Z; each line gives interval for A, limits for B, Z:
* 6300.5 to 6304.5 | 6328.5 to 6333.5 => 0.10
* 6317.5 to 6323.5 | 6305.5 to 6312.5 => 0.11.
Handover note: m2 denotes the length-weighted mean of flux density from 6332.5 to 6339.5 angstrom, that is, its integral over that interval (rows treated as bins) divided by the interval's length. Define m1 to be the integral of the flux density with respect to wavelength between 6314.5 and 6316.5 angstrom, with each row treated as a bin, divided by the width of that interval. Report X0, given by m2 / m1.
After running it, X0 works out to 1.10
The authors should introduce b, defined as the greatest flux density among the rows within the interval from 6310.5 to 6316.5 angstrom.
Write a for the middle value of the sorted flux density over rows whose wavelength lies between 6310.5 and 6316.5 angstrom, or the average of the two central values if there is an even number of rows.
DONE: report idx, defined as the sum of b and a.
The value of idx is 23.2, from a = 11.2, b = 12.04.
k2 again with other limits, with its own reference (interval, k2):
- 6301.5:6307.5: 6304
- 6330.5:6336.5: 6332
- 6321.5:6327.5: 6327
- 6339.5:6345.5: 6343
